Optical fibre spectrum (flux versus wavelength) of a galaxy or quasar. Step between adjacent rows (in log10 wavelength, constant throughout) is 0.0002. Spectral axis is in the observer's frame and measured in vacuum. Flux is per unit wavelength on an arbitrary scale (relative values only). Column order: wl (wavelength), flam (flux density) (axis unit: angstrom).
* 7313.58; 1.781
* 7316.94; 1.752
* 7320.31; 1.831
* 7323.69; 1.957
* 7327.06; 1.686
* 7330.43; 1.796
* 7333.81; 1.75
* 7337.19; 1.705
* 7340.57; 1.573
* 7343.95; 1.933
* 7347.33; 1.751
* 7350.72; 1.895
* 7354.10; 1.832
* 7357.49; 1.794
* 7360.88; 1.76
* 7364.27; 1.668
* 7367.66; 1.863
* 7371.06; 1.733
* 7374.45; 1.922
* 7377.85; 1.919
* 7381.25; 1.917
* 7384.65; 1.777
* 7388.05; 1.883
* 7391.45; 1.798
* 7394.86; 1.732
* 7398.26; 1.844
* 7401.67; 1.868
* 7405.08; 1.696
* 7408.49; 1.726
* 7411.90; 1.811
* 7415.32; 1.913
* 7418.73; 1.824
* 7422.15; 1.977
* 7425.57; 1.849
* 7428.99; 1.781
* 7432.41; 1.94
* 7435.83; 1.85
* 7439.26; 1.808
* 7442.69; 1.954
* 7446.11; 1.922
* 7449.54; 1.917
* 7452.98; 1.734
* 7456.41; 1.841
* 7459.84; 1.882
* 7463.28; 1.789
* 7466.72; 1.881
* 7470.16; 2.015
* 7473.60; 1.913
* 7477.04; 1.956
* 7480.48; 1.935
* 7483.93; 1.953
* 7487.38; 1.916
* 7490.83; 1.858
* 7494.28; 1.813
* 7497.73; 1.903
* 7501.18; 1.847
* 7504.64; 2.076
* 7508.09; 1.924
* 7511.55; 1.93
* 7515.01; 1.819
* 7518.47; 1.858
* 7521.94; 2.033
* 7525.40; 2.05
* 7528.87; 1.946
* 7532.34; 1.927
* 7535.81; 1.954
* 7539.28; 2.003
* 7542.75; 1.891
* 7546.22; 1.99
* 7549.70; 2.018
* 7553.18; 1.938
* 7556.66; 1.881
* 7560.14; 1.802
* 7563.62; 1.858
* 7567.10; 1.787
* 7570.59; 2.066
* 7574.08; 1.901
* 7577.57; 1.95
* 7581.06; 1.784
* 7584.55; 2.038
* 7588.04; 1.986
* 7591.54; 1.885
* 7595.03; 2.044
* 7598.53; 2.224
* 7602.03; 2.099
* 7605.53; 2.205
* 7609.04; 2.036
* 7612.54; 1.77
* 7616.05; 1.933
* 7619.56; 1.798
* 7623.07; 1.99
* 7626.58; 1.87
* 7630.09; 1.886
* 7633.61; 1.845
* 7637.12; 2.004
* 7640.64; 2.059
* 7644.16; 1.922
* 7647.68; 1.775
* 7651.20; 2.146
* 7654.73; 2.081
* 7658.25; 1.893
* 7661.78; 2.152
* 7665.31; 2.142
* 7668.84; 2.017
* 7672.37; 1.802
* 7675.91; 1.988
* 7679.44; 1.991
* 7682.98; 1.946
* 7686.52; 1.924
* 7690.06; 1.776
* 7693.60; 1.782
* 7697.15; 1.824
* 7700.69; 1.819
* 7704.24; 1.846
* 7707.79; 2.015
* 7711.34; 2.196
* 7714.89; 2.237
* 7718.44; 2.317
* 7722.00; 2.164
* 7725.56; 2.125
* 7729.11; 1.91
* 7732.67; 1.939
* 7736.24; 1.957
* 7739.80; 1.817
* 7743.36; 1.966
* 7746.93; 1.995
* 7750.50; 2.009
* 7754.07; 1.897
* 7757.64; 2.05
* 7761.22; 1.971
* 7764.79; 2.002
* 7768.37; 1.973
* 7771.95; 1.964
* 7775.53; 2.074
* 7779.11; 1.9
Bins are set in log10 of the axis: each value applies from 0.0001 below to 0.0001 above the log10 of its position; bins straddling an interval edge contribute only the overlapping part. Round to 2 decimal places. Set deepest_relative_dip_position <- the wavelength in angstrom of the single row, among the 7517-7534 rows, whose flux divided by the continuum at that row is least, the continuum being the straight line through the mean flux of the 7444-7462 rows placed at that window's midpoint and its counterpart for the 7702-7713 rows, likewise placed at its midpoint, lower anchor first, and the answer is 7518.47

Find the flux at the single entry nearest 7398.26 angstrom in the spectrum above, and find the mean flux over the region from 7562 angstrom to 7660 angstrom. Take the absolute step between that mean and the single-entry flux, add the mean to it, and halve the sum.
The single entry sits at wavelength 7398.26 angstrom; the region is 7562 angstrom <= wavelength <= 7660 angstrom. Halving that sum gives 1.04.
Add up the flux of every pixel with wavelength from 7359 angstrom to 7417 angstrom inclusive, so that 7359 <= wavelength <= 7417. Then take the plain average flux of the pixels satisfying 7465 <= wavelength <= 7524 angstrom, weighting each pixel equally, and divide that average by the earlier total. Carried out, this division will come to 0.0623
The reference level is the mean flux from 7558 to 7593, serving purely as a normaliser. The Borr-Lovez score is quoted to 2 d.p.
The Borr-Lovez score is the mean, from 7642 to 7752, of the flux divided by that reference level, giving 1.04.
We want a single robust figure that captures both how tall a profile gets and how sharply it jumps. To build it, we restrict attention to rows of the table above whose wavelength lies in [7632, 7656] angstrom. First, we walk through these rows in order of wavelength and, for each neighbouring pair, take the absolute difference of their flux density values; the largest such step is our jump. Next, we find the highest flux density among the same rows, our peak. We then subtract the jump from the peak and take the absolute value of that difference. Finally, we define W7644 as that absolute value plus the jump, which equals 2.15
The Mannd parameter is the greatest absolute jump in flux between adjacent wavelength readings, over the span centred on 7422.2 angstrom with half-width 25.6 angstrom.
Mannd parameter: 0.17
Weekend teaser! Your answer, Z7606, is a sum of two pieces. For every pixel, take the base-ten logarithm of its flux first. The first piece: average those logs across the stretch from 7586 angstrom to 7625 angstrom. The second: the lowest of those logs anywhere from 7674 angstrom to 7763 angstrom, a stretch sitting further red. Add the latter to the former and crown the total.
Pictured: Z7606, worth 0.549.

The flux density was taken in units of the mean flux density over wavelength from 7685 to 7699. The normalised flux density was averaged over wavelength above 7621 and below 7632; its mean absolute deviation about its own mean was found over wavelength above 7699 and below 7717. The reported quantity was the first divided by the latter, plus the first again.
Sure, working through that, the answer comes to 13.4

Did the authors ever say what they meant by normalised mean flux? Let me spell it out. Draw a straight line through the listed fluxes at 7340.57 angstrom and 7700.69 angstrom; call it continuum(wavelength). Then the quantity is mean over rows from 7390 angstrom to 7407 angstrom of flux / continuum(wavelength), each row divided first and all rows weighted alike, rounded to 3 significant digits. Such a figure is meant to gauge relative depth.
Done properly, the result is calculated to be 1.11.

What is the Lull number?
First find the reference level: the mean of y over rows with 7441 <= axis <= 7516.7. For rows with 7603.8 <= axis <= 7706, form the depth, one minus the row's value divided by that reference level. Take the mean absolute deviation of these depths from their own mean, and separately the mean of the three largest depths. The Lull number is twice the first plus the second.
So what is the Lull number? 0.18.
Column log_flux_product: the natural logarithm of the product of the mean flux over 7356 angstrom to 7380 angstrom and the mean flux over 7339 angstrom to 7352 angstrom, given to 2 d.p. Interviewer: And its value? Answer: 1.17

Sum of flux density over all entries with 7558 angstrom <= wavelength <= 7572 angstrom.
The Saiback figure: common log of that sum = 0.876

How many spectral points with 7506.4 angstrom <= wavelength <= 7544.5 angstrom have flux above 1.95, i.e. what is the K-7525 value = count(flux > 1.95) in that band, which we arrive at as 4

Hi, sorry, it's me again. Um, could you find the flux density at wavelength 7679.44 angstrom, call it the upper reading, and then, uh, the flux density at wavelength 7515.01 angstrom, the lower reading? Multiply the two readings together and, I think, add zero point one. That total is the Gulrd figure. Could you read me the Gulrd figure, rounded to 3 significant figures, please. 3.72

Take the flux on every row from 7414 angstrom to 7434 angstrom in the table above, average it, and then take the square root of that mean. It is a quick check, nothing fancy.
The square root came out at 1.371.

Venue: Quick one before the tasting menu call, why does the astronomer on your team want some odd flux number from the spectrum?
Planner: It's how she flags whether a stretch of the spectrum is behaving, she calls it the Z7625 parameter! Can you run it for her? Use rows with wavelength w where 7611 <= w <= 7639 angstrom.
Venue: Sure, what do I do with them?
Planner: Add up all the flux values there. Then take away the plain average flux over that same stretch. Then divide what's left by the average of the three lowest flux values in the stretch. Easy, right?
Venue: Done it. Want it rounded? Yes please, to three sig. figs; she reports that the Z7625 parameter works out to 7.32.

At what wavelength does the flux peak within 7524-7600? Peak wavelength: 7598.53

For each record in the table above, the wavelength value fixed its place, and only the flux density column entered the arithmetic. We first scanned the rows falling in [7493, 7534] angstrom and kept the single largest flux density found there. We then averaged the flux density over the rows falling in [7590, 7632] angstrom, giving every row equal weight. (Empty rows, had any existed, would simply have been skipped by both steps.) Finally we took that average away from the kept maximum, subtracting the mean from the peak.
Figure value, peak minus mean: 0.10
